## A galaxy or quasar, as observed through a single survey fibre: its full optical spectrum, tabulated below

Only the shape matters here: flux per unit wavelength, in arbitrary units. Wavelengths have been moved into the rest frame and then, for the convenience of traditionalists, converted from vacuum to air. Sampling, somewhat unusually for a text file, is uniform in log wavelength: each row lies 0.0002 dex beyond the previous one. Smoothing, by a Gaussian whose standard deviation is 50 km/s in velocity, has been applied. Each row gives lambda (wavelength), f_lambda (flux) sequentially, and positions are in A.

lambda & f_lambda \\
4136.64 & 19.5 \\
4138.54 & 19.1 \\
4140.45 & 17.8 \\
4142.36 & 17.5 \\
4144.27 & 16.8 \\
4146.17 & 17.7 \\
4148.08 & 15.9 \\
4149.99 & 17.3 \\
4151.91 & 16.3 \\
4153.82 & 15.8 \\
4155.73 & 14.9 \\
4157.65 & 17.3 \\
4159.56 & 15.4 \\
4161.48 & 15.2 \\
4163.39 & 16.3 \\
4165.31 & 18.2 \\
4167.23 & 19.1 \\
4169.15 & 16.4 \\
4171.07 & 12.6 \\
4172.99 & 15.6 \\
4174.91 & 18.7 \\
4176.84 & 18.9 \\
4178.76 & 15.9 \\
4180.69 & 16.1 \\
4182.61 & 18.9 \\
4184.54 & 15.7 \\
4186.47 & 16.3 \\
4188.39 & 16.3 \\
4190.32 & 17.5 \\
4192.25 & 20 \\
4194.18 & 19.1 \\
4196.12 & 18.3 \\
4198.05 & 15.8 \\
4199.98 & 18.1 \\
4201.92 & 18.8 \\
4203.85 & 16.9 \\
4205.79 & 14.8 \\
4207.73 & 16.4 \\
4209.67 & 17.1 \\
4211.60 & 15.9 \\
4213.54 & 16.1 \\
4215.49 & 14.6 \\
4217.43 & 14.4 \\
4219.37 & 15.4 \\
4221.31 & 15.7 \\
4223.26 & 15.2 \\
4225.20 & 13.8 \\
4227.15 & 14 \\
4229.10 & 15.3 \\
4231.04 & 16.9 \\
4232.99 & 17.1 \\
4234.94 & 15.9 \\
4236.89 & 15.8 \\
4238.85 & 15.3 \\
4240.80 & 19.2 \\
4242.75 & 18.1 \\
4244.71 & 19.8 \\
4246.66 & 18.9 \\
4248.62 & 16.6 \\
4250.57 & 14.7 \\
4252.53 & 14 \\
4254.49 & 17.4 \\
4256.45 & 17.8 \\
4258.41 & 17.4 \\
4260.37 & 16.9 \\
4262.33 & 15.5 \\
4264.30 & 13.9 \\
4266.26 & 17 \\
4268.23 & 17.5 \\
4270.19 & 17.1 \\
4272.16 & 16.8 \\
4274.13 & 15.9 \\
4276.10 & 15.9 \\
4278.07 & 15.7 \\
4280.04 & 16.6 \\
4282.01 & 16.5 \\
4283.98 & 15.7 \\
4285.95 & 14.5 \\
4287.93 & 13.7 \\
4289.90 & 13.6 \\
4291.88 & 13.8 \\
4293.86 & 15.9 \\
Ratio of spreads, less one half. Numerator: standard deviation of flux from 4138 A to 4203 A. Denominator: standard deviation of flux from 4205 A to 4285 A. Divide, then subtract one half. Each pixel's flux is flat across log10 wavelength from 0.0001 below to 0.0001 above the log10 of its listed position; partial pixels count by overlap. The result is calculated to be 0.62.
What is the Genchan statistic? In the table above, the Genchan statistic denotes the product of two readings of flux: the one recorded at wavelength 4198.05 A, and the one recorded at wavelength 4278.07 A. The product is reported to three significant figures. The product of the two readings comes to 248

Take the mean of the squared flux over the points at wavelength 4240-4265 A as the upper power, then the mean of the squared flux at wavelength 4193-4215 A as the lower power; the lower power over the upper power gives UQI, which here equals 1.00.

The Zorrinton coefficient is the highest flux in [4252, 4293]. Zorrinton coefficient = 17.8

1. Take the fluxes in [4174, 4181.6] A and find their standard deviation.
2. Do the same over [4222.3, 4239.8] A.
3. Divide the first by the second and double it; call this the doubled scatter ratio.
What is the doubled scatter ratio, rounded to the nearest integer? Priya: 3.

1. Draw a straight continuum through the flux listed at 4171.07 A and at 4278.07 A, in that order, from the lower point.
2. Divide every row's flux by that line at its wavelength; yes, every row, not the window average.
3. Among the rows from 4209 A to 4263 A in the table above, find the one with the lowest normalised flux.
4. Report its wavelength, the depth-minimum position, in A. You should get 4252.53 A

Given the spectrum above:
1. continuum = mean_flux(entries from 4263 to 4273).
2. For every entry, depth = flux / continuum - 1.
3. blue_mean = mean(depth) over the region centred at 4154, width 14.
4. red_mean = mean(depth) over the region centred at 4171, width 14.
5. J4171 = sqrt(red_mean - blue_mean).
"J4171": 0.24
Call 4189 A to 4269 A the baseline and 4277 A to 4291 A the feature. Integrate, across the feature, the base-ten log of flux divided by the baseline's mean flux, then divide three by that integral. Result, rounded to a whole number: -6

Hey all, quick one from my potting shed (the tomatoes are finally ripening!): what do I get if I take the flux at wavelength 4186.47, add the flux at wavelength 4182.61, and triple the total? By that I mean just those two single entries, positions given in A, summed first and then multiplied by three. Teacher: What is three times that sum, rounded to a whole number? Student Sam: 106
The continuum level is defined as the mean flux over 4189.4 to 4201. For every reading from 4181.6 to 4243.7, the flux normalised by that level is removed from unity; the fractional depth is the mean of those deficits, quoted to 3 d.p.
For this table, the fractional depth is 0.089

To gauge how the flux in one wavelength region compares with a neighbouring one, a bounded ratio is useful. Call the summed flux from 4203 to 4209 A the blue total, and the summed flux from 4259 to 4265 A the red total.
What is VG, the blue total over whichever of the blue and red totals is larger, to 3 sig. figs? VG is 1.00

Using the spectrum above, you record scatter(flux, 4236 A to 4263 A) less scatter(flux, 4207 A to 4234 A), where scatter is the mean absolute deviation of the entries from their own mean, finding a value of 0.52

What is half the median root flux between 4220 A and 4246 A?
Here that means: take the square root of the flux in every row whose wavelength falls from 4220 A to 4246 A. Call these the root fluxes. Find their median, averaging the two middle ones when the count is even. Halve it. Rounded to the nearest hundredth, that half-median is 1.99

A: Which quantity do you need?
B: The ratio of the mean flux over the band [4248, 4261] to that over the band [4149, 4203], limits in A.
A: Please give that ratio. 0.97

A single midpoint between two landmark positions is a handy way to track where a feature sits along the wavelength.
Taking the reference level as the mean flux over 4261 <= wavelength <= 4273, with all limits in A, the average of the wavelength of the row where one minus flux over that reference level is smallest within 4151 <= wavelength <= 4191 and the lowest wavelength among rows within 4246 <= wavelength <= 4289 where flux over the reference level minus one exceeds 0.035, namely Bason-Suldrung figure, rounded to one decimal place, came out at 4206.9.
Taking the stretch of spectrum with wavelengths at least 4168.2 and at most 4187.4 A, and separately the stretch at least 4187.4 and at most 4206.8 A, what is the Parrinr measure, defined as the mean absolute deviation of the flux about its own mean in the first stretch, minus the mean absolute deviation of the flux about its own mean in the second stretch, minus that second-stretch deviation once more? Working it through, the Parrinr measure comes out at -1.2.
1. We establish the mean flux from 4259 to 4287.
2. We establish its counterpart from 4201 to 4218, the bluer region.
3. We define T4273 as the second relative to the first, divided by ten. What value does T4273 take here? 0.100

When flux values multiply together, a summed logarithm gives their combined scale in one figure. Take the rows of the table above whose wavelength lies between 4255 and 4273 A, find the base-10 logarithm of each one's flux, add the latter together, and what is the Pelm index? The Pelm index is 11.0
